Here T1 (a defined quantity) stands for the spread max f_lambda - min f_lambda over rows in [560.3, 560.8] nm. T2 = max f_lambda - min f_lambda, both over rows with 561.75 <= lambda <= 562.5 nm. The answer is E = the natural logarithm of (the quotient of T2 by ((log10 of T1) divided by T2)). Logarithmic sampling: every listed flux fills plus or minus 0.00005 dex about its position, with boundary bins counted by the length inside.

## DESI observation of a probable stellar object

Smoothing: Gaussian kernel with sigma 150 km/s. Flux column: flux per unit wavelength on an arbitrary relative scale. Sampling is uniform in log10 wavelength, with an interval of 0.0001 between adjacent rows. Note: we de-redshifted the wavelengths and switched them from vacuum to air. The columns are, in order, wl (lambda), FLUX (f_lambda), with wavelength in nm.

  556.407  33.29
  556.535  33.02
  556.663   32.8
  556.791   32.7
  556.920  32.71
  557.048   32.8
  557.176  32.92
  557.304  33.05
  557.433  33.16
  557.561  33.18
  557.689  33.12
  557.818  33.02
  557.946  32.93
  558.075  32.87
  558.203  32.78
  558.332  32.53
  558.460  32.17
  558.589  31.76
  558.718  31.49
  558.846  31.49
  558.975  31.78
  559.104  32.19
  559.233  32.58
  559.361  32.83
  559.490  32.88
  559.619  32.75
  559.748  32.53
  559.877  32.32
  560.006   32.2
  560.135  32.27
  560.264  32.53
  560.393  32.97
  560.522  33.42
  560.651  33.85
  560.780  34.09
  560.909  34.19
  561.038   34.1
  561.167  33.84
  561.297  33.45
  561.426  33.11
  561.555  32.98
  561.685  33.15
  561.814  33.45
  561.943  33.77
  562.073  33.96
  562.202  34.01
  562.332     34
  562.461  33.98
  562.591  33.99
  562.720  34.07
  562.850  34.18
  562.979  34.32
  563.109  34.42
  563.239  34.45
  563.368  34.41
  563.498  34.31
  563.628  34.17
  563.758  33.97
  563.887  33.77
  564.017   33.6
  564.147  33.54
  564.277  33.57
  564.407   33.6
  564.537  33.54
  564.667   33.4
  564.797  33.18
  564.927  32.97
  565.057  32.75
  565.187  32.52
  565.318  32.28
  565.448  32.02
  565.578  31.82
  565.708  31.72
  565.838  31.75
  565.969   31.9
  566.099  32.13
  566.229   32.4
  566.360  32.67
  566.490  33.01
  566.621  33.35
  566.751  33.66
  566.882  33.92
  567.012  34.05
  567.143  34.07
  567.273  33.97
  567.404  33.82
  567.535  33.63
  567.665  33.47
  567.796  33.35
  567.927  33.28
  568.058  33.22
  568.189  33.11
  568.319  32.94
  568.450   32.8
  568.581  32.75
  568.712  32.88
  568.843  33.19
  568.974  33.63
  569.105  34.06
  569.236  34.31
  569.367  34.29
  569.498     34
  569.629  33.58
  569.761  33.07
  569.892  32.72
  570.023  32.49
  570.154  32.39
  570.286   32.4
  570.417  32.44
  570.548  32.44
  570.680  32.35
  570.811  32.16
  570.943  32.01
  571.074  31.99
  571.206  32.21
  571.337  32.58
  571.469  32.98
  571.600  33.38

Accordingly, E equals 1.9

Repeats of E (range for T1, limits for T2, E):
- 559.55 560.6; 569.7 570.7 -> 1.8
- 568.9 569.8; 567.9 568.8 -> 1.1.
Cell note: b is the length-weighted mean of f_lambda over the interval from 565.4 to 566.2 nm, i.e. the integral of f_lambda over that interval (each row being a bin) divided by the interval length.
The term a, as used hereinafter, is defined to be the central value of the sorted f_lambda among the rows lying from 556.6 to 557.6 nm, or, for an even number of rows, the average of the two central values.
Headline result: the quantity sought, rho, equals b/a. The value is 0.97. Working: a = 32.9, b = 31.9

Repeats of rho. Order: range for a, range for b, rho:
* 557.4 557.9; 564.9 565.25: 0.99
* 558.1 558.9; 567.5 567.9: 1.05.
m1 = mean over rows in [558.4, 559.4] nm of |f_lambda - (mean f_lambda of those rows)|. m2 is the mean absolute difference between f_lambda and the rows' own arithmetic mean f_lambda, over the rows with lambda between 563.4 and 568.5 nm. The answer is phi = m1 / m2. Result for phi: 0.7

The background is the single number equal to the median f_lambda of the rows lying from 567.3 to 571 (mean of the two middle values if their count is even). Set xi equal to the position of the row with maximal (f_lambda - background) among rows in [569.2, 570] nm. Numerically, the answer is 569.236 nm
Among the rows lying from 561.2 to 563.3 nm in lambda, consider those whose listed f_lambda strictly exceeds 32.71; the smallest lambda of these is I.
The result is 561.297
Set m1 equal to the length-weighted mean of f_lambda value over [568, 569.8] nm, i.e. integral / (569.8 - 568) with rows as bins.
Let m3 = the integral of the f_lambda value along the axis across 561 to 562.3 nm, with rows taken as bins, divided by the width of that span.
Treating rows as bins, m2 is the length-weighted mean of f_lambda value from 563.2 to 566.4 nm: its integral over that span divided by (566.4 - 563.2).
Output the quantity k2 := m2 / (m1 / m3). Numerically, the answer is 33.2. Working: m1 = 33.4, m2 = 33.0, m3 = 33.6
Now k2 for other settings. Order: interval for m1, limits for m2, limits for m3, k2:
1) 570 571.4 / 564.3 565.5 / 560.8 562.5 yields 34.4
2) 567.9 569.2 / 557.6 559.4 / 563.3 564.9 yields 32.9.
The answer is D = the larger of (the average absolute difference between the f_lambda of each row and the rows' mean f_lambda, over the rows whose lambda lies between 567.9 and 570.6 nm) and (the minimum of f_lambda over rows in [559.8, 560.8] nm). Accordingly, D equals 32.2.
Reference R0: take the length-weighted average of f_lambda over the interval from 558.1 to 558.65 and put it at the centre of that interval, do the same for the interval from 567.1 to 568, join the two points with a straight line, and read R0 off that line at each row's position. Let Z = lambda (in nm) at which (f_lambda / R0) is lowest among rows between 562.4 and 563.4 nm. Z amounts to 562.591 nm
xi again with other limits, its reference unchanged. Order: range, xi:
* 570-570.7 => 570.023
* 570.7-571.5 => 571.469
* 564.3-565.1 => 564.407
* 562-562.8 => 562.720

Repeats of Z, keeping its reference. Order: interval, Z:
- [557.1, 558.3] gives 558.203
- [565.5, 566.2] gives 565.708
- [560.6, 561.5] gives 561.426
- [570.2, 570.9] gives 570.811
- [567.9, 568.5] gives 568.450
